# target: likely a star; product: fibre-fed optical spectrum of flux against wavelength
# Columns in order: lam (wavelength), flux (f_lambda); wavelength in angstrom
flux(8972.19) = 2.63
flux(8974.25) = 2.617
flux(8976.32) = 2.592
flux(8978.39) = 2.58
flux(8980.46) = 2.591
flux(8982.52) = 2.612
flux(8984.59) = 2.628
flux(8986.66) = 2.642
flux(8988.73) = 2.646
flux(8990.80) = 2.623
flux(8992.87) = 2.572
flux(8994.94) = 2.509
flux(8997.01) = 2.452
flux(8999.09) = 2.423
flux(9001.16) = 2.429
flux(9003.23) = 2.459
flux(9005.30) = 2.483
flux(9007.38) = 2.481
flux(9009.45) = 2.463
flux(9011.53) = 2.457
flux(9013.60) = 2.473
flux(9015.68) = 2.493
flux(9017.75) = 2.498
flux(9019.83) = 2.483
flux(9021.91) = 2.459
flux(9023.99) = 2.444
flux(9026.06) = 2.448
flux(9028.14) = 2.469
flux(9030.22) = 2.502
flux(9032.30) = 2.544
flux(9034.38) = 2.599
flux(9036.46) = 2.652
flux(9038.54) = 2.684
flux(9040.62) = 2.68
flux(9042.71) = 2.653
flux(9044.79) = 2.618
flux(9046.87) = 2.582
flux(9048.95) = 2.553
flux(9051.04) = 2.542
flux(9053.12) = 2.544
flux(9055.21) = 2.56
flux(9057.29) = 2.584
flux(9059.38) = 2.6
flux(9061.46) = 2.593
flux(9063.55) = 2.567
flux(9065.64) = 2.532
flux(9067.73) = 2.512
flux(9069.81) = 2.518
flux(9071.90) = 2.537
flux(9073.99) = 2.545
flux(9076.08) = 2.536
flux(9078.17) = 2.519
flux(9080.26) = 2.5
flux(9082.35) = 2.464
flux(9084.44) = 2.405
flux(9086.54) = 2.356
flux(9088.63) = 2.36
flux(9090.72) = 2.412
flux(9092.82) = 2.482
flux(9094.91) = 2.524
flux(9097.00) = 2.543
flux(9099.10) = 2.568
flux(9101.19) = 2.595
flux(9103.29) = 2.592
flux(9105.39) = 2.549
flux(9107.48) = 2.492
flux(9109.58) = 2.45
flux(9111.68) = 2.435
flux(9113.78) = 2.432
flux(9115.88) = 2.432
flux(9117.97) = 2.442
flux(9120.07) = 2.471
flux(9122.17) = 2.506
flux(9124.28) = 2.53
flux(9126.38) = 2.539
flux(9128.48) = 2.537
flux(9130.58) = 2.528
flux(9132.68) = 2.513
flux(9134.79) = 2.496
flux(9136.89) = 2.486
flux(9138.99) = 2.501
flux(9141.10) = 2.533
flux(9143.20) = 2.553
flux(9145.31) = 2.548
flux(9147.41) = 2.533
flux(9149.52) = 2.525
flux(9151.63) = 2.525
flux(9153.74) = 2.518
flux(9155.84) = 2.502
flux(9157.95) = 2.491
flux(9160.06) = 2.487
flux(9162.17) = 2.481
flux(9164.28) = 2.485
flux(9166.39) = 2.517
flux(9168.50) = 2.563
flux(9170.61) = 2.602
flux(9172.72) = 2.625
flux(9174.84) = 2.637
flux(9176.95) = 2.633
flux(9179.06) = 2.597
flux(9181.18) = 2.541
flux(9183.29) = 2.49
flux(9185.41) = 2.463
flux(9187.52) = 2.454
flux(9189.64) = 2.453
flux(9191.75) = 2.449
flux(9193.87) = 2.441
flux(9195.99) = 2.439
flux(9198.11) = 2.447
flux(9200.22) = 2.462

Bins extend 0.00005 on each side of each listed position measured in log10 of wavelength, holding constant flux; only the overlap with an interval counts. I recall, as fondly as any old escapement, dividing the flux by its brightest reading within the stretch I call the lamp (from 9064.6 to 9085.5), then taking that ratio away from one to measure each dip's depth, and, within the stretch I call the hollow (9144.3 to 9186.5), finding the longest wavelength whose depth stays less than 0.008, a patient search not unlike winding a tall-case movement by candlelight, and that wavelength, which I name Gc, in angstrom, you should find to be 9181.18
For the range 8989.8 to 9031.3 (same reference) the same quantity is 8992.87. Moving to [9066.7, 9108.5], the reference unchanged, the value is 9105.39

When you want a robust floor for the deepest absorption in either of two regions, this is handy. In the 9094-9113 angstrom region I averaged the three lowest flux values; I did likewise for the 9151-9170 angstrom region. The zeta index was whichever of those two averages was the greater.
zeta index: 2.48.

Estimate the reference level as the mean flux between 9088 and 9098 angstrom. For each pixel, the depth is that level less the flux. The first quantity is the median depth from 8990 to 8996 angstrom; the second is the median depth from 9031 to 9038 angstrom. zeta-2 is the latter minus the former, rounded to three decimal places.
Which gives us -0.027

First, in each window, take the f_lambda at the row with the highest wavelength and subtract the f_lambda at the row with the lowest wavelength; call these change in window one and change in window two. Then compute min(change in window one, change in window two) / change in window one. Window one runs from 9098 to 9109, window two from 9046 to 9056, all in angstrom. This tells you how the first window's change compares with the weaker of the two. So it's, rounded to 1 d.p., 1.0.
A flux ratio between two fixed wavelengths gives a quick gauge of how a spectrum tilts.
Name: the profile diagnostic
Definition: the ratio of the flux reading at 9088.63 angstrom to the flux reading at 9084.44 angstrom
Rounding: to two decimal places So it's 0.98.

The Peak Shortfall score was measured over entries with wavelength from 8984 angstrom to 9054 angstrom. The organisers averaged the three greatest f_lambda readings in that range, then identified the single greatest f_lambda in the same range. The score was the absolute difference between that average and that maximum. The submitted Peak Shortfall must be 0.0117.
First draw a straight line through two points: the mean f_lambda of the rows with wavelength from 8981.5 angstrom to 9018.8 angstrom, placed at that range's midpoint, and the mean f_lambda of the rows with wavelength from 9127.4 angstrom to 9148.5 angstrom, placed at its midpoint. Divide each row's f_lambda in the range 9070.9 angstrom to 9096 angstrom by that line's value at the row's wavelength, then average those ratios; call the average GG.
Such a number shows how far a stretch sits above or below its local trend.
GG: 0.98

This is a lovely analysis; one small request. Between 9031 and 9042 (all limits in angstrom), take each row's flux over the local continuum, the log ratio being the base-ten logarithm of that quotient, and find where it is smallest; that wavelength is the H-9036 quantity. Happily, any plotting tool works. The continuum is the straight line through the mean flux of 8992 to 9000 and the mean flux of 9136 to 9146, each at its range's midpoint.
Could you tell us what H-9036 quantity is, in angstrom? 9032.30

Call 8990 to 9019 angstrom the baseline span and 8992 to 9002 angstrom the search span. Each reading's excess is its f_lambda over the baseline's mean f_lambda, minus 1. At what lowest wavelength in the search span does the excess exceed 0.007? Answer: 8992.87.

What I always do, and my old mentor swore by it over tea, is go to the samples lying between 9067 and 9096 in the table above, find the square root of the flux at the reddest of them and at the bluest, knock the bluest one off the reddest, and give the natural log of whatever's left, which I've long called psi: -5.6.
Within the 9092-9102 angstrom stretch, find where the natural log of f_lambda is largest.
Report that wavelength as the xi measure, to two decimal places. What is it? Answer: 9101.19 angstrom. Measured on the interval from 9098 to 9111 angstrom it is 9101.19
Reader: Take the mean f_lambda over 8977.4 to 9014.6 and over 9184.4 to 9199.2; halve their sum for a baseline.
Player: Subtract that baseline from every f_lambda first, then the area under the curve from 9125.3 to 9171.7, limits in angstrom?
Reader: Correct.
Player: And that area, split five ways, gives 0.29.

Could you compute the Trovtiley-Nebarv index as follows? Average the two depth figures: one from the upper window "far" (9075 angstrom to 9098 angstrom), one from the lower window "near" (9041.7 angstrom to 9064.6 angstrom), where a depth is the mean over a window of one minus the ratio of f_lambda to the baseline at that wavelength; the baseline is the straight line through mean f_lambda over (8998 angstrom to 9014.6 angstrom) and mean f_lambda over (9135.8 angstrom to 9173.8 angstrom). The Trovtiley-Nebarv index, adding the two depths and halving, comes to -0.014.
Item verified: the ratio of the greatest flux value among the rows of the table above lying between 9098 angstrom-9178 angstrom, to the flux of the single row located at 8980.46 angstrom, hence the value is 1.02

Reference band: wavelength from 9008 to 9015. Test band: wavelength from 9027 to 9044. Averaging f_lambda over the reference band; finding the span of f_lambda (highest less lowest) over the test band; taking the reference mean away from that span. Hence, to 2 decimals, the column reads -2.25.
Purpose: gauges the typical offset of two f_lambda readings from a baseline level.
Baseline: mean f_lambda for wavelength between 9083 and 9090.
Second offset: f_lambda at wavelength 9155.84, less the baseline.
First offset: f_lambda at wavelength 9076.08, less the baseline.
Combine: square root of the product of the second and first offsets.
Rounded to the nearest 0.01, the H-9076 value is 0.14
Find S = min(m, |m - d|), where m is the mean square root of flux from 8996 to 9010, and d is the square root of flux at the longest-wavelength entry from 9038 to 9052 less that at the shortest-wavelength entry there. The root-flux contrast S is 1.57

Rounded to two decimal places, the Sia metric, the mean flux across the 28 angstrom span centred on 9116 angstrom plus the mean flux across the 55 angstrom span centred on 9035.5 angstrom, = 5.04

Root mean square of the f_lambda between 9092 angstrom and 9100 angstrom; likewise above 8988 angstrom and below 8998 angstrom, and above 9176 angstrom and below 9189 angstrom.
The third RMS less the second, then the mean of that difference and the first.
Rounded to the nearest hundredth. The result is 1.25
